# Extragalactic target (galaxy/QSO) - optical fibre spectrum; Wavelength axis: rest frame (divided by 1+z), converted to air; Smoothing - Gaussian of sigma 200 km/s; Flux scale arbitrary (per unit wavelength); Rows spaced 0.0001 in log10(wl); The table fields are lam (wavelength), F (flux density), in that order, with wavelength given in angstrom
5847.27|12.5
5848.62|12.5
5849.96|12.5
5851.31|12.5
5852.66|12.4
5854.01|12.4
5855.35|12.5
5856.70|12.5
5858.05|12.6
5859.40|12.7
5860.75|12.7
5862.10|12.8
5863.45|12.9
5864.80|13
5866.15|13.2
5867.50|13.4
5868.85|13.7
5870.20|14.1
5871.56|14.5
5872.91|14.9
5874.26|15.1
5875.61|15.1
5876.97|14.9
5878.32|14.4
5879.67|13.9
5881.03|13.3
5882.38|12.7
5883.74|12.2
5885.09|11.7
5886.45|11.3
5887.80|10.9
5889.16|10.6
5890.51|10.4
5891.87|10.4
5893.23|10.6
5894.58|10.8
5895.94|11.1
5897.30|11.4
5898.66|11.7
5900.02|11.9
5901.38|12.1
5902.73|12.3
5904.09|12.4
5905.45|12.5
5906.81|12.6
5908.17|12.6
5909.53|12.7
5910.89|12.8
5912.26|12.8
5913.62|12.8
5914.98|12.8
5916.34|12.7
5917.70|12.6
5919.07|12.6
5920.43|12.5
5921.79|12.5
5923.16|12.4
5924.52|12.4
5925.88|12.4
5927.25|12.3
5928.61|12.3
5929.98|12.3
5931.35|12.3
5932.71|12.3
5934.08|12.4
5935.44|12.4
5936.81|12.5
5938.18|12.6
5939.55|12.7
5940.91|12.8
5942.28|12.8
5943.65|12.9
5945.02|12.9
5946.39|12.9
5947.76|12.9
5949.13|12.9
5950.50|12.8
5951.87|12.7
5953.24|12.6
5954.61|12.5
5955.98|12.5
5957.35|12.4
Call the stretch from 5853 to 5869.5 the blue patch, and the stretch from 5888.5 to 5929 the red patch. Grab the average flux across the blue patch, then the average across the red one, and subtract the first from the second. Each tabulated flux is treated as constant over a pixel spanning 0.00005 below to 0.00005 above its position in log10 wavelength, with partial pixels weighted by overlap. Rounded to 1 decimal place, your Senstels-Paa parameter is -0.8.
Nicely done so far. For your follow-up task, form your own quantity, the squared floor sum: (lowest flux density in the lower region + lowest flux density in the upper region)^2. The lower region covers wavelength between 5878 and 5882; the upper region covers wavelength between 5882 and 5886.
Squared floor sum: 625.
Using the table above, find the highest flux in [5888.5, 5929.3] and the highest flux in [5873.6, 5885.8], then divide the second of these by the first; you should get 1.18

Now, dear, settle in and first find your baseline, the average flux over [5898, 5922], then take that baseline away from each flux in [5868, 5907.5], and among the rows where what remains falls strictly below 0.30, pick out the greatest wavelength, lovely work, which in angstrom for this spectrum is 5906.81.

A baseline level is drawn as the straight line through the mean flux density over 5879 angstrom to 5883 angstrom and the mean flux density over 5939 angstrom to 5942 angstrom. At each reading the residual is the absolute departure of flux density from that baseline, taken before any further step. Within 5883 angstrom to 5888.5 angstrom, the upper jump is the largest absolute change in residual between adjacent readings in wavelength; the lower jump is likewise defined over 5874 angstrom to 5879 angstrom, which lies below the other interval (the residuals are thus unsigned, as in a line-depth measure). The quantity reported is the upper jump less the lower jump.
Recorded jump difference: 0.00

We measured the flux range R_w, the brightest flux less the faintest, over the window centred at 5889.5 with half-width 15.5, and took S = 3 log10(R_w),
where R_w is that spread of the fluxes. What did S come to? 2.0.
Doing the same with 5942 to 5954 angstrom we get -1.6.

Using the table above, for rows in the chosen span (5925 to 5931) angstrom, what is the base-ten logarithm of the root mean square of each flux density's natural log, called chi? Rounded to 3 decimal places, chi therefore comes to 0.400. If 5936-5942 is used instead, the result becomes 0.404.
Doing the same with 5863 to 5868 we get 0.411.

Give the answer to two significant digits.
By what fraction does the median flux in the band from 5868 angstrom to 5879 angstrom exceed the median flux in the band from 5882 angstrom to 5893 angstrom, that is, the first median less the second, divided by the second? 0.32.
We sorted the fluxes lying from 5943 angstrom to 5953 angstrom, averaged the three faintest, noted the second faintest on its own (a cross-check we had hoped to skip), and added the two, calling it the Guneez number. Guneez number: 25.6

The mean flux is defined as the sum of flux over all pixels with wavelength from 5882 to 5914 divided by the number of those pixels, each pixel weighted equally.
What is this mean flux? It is 11.8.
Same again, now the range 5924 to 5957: 12.6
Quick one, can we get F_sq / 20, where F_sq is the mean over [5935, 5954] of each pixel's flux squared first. 8.12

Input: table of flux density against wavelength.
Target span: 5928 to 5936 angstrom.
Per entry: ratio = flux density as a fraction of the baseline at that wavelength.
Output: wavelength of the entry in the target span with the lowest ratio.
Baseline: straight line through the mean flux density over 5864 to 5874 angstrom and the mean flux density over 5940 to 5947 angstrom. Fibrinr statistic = 5928.61 angstrom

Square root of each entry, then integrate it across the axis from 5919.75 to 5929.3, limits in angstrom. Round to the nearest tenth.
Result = 33.6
